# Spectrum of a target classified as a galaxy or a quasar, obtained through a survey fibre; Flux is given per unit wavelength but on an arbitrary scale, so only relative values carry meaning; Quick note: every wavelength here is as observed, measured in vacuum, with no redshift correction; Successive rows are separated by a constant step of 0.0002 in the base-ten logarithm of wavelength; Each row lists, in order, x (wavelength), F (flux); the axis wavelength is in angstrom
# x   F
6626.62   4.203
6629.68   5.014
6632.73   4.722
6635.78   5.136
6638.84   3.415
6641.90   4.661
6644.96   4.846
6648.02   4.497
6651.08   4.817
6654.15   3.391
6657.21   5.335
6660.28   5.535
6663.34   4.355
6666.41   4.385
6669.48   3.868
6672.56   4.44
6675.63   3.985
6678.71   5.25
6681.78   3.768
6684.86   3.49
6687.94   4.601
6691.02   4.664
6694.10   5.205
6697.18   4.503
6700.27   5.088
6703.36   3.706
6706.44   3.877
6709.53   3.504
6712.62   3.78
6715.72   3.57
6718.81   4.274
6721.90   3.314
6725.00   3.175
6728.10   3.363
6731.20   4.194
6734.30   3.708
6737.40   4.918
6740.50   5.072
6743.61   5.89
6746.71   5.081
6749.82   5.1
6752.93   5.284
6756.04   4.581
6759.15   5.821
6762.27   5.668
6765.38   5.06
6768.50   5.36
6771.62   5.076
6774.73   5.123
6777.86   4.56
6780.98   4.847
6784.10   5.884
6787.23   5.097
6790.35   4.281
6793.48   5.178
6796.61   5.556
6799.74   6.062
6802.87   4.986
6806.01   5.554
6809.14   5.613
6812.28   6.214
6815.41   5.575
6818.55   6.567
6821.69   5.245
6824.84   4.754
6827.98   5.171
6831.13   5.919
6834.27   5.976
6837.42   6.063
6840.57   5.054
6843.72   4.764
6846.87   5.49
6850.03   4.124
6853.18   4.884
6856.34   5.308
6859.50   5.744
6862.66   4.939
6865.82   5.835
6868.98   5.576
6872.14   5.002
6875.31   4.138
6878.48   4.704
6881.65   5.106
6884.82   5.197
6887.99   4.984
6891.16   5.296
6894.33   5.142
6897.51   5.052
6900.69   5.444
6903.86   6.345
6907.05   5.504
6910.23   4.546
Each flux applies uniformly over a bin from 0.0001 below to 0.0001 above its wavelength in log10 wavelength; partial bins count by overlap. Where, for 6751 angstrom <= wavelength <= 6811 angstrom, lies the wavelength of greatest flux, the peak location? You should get 6799.74 angstrom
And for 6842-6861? 6859.50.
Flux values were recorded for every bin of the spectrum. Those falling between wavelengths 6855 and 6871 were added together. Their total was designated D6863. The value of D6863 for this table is 27.4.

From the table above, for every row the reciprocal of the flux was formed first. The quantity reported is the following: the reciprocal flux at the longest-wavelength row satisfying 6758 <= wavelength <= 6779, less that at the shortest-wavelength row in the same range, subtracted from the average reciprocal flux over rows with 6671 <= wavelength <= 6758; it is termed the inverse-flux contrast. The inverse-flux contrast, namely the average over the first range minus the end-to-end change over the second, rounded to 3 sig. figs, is 0.190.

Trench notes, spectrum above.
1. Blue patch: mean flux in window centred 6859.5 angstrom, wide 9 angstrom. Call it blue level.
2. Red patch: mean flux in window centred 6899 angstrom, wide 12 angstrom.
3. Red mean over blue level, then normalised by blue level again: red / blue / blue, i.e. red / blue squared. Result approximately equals 0.19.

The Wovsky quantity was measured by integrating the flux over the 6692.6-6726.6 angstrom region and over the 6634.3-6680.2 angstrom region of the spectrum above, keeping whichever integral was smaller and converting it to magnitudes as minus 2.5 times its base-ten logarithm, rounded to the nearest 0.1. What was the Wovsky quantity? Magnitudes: -5.3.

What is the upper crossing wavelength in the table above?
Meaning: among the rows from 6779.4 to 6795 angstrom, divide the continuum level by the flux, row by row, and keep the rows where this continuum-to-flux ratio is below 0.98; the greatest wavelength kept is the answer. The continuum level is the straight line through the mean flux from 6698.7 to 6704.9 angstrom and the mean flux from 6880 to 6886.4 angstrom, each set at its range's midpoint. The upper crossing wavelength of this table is 6793.48 angstrom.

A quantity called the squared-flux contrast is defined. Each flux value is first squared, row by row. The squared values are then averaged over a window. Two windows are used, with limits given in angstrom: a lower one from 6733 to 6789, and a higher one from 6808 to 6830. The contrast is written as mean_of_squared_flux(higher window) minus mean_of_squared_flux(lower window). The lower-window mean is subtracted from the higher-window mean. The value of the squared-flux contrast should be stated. 5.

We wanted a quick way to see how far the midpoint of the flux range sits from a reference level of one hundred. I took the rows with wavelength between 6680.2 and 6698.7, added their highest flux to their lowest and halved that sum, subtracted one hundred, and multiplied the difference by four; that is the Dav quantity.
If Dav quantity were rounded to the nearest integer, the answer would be -383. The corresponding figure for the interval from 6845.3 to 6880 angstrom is -380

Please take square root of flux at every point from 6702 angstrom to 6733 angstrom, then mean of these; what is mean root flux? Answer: 1.92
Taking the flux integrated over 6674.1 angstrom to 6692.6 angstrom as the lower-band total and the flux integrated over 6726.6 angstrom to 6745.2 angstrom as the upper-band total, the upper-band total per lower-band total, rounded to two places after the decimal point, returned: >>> 1.06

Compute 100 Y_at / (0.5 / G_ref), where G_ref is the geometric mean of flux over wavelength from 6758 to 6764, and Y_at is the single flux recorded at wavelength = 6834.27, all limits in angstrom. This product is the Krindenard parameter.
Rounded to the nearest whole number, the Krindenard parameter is 6865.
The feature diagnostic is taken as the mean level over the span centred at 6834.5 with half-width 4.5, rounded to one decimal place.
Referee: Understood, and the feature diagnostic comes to 6.0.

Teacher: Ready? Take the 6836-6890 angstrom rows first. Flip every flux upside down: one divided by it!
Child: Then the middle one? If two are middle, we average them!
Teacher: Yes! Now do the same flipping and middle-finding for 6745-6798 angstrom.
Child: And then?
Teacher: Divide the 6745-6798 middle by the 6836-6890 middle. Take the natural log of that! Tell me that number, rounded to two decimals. -0.01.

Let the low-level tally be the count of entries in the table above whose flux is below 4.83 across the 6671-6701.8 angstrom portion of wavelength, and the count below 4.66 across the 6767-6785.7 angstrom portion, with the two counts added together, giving 8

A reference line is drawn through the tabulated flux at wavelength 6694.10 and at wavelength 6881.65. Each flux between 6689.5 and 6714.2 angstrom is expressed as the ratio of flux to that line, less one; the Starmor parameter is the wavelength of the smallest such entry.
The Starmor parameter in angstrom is 6709.53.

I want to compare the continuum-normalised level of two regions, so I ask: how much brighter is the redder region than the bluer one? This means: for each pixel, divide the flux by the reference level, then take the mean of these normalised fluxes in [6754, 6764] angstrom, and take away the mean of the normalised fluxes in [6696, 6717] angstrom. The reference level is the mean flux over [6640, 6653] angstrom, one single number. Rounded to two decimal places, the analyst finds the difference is 0.29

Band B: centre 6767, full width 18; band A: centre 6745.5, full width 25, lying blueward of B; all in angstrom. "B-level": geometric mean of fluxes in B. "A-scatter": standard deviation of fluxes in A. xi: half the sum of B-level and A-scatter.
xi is 3.0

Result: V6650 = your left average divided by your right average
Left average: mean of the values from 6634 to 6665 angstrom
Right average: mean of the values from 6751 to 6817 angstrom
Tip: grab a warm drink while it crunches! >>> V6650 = 0.87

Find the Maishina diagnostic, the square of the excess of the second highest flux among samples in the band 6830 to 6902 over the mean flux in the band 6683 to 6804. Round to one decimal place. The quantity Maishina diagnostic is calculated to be 1.7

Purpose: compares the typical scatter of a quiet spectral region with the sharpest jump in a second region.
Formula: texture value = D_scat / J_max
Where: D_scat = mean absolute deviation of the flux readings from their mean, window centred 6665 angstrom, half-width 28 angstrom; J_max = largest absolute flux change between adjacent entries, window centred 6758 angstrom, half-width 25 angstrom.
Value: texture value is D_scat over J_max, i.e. 0.41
